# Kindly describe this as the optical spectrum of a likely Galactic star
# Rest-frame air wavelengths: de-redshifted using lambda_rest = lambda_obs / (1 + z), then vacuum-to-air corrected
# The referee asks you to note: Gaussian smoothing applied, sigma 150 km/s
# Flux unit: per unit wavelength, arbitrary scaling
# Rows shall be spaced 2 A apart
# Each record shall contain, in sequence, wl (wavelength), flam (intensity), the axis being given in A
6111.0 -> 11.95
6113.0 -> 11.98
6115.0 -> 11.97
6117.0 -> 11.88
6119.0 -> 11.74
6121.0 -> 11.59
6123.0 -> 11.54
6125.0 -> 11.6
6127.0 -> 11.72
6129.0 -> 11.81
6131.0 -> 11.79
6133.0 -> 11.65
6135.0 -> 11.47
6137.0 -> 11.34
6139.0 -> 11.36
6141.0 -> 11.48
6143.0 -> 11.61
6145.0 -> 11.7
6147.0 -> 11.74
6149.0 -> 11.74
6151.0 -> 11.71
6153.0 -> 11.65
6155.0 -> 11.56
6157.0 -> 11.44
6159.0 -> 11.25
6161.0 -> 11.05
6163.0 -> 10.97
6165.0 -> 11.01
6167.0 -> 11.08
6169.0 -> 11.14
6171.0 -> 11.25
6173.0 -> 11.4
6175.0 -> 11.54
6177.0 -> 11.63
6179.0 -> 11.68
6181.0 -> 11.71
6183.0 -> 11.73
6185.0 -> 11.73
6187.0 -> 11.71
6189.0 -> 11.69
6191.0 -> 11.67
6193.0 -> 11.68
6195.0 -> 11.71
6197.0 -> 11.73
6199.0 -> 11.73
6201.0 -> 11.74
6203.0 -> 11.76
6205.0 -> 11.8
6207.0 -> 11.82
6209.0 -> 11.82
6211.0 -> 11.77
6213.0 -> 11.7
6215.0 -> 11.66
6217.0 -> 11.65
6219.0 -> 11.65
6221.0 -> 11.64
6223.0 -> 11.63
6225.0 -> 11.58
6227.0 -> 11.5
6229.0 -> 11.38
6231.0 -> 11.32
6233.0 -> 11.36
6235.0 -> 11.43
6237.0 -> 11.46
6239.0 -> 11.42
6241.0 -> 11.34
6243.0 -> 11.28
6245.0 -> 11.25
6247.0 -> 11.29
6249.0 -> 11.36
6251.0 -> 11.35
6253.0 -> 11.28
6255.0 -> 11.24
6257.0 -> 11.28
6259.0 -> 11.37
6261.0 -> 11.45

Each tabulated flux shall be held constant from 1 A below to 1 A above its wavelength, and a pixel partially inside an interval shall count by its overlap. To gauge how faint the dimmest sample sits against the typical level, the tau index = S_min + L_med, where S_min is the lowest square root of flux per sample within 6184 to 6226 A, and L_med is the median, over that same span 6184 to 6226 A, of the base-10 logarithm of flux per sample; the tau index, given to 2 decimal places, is 4.47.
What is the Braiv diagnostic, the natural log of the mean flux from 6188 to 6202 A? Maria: 2.46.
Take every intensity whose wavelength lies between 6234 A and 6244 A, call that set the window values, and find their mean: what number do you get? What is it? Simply 11.39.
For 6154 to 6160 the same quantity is 11.42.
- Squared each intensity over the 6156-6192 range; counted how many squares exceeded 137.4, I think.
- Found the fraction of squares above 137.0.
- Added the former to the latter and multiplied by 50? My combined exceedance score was 111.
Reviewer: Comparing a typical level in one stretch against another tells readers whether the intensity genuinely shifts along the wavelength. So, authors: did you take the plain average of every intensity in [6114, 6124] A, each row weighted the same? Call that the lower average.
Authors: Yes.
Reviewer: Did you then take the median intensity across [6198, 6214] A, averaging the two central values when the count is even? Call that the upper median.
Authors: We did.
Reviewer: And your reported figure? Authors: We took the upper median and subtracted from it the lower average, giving 0.02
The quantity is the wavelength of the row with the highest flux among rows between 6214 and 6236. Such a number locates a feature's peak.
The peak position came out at 6215.0 A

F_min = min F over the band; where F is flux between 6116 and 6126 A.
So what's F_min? 11.54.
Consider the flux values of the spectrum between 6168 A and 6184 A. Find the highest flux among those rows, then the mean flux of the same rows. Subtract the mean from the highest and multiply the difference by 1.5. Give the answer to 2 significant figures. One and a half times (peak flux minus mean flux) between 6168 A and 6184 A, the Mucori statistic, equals 0.33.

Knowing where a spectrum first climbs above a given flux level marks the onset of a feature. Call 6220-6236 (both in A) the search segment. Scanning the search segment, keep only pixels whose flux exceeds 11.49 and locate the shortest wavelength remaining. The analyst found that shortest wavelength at 6221.0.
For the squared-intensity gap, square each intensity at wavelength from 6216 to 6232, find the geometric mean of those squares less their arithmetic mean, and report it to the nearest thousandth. -0.030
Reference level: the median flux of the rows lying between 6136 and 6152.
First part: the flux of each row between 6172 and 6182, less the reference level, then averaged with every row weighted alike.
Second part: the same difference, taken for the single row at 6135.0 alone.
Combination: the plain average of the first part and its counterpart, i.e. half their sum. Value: -0.124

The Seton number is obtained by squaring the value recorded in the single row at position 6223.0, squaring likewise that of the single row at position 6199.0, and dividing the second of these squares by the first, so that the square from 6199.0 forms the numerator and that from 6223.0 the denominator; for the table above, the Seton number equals 1.02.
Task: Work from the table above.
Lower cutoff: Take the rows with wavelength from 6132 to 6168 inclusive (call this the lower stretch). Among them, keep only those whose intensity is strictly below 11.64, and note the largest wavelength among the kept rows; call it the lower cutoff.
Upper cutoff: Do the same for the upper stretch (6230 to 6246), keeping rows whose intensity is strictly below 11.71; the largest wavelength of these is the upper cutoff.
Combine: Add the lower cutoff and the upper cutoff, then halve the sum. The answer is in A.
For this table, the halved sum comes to 6206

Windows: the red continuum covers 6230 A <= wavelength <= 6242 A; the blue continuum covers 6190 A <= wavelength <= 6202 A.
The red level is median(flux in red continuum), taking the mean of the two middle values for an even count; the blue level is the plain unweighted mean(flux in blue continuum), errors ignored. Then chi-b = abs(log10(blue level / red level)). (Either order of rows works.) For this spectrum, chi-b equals 0.012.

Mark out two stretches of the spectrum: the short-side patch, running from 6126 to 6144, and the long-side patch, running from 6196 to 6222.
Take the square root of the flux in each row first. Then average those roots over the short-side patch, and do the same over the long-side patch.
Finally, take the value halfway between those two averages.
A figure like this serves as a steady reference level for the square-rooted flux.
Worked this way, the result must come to 3.41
